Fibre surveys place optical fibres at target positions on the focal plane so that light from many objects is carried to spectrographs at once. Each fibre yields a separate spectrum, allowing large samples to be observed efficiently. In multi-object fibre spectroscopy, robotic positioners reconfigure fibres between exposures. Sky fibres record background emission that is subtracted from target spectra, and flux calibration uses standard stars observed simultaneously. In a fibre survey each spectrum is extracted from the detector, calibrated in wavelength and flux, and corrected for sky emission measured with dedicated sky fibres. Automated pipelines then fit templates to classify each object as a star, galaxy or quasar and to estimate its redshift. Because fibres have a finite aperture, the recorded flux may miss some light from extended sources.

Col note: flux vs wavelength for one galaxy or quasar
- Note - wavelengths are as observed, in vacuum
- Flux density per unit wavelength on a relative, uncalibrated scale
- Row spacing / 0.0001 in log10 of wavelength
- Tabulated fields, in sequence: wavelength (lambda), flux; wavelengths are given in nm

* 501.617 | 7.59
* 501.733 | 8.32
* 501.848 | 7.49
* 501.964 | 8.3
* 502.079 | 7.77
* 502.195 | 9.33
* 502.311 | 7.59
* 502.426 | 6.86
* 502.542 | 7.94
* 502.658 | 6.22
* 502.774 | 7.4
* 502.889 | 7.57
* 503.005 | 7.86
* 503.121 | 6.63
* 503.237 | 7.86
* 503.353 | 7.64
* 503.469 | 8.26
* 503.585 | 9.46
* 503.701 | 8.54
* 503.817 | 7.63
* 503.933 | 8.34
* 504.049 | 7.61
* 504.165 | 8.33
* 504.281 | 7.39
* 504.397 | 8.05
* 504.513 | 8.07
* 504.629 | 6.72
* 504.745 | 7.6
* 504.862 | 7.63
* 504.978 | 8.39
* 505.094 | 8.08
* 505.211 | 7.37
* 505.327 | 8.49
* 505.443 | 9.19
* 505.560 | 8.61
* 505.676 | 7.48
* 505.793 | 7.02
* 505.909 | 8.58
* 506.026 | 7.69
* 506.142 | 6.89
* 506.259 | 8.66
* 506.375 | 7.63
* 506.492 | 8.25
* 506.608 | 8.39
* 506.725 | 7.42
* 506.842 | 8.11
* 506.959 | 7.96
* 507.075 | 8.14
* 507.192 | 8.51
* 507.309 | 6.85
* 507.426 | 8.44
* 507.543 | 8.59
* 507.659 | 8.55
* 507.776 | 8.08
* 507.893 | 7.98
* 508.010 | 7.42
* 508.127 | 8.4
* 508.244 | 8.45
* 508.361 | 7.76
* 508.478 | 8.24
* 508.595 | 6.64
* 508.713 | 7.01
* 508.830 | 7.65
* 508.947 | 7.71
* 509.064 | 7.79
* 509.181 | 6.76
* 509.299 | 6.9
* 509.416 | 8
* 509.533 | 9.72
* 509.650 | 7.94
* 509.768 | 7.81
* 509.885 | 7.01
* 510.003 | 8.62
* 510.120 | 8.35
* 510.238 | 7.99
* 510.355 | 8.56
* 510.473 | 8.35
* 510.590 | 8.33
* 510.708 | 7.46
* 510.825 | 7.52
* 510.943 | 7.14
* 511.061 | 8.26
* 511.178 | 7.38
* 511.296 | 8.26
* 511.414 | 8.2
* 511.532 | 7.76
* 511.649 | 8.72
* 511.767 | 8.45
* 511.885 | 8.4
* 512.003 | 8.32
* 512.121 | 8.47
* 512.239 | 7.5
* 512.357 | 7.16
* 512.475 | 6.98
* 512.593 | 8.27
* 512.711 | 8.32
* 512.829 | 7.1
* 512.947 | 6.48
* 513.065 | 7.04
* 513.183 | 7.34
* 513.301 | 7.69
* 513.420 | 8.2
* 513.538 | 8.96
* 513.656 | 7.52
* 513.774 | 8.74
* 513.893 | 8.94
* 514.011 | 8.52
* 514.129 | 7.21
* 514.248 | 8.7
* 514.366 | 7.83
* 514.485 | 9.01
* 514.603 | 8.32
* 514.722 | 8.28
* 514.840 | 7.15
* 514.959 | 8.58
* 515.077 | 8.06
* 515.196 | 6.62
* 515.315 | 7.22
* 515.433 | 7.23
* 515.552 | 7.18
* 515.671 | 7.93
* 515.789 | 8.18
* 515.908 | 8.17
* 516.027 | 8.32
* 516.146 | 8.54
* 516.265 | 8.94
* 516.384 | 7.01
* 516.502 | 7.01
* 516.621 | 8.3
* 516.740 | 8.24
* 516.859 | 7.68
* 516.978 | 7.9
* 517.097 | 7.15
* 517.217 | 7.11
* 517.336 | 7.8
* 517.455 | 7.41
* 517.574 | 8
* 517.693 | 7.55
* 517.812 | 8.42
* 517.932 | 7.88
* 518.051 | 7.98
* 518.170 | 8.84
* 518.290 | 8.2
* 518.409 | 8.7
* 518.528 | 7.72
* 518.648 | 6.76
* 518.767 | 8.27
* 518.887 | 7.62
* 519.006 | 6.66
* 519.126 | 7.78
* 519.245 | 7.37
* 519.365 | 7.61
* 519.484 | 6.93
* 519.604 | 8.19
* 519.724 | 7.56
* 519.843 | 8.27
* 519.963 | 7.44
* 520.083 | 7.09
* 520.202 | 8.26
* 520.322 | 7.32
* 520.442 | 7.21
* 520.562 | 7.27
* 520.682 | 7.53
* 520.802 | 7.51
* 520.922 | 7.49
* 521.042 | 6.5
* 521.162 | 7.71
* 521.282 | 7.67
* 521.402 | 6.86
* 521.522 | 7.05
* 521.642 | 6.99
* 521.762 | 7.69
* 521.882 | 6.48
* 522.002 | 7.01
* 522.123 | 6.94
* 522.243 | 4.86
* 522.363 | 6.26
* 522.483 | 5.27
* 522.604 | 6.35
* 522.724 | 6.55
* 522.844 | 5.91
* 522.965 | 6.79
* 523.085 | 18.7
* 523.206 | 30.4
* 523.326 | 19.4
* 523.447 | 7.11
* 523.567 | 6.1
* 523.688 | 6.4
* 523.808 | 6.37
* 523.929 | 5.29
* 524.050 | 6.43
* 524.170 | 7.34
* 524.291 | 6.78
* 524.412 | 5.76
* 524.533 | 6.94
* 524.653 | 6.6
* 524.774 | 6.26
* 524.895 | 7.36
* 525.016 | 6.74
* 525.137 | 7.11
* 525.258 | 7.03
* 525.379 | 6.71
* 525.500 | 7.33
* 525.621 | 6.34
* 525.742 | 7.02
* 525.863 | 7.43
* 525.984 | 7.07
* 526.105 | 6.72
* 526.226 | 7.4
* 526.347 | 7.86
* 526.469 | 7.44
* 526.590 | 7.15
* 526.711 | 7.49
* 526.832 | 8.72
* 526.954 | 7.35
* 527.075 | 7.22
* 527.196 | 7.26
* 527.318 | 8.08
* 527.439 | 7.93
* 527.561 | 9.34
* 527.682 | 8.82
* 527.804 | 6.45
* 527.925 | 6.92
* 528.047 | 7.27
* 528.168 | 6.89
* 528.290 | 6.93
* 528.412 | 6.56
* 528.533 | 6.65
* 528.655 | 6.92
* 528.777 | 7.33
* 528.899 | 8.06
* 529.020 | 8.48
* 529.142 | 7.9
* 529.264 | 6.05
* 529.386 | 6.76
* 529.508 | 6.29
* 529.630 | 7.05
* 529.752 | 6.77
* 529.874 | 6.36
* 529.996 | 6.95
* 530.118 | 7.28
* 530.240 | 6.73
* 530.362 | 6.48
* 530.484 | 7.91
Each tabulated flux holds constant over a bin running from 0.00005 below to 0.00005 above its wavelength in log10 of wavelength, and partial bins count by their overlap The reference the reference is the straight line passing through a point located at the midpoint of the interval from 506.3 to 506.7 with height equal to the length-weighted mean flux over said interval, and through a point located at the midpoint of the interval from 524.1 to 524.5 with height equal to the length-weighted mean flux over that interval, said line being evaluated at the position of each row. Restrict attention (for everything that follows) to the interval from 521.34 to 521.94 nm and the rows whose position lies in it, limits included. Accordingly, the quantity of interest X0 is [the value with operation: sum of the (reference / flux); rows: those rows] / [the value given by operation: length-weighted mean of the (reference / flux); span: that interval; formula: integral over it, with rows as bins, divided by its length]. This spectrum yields 5.0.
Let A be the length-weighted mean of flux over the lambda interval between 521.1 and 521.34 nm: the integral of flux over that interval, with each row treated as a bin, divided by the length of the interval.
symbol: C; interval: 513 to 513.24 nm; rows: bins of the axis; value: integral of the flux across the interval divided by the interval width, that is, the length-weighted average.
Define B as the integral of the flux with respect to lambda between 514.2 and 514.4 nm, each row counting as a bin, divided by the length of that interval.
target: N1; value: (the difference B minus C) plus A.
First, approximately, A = 7.68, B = 8.3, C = 7.2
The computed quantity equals 8.8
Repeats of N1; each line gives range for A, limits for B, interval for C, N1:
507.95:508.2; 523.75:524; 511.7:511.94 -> 5.3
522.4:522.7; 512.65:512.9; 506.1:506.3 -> 5.8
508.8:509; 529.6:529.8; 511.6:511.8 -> 6.0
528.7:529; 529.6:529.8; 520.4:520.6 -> 7.4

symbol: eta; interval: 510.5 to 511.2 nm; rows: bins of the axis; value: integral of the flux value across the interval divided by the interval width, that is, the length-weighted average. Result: 7.74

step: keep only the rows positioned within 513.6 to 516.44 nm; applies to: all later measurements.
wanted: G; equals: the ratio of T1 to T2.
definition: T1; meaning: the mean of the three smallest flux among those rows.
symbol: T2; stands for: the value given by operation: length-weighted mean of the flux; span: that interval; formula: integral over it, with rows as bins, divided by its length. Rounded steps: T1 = 6.93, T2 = 8.01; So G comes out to 0.865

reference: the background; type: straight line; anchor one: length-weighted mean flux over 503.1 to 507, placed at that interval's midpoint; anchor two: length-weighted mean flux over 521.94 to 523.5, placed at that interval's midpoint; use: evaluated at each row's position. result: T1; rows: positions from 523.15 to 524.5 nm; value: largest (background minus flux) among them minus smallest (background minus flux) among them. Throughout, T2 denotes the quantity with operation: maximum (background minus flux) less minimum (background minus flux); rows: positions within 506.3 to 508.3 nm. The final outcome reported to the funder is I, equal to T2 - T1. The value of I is -23.5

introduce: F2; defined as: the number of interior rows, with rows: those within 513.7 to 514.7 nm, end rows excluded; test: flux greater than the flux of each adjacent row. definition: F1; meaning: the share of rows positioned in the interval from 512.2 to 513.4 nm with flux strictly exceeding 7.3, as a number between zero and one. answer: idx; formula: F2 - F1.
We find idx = 2.5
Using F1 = 0.50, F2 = 3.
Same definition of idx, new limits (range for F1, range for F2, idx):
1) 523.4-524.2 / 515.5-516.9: 2.9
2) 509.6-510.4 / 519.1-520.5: 3.1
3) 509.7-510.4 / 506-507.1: 2.2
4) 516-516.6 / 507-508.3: 1.4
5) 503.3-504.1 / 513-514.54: 2.0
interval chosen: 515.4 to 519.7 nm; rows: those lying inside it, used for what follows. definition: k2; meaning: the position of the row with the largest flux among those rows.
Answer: 516.265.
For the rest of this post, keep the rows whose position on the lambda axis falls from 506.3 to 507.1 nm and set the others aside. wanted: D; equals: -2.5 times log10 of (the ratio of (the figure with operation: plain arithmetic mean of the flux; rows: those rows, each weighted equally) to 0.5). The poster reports -3.008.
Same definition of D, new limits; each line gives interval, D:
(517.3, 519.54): -2.978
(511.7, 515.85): -2.994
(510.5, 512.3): -3.012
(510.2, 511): -2.998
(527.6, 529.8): -2.883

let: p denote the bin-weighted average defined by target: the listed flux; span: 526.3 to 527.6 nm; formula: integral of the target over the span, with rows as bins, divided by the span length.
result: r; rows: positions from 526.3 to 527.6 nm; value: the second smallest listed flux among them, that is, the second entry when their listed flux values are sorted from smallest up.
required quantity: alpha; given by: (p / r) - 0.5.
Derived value 0.58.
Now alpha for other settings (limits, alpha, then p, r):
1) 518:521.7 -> 0.63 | 7.56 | 6.66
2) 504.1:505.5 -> 0.58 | 7.94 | 7.37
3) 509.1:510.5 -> 0.66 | 7.99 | 6.9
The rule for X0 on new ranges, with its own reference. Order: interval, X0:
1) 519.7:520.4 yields 6.0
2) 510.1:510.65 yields 5.0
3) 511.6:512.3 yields 6.0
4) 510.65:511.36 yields 6.0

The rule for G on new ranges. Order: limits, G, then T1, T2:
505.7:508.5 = 0.866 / 6.92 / 7.99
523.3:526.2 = 0.806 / 5.72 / 7.09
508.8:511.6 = 0.872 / 6.89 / 7.90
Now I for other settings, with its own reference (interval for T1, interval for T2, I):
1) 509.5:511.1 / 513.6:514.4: -1.0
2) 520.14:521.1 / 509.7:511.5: -0.3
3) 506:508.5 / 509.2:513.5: 1.7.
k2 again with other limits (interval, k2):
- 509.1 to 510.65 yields 509.533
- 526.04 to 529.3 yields 527.561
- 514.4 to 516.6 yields 514.485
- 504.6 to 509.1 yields 505.443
